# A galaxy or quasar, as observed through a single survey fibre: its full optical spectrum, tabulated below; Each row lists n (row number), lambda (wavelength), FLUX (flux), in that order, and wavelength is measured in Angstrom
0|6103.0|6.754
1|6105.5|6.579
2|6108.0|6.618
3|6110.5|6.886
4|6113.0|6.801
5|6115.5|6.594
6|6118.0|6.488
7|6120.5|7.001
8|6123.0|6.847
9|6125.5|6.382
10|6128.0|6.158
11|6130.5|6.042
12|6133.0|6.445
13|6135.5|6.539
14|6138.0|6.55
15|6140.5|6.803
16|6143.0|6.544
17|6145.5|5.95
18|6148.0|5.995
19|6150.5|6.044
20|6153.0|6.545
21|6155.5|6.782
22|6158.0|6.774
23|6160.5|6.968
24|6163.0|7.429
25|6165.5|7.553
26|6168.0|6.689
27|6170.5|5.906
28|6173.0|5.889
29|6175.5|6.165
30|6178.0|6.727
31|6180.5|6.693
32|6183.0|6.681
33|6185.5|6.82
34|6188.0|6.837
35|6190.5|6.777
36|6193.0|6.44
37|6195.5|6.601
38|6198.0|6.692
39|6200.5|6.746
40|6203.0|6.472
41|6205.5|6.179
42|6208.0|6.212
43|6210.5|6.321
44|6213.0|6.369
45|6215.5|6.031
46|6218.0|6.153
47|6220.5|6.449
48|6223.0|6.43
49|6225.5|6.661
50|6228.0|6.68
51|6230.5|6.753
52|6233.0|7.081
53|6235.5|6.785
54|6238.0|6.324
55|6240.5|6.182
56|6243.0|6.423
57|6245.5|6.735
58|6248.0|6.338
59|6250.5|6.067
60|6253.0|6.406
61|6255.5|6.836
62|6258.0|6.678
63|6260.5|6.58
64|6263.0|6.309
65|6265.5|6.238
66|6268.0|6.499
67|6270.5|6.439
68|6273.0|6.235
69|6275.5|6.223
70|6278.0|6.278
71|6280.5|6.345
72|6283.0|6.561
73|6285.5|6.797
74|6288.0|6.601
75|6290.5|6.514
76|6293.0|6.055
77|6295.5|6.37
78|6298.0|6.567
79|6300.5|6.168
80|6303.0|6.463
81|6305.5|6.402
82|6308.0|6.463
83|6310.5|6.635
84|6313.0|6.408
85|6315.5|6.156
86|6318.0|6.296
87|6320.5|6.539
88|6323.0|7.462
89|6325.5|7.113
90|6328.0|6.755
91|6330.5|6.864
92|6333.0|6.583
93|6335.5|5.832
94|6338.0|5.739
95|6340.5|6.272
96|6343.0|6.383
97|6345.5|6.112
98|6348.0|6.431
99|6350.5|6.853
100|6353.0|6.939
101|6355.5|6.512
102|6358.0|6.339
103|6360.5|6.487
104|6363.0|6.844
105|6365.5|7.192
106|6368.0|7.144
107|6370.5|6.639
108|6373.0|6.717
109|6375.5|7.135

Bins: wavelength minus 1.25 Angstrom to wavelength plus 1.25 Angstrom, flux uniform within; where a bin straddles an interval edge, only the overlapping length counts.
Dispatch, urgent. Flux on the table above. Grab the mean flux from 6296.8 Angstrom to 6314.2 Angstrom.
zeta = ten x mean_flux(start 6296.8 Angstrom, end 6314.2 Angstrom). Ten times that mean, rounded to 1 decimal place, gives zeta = 64.4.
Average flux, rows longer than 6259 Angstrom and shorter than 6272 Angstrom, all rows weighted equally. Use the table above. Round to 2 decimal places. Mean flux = 6.41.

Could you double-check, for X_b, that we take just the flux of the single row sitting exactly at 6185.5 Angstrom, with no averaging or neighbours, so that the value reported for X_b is 6.82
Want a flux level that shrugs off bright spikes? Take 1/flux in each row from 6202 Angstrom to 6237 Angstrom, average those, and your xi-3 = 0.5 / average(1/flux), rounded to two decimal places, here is 3.23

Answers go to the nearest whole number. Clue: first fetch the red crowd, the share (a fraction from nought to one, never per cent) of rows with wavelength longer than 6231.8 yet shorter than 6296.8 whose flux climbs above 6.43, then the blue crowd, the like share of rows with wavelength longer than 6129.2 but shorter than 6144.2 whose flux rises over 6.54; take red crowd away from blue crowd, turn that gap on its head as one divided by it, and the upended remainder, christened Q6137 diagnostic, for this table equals 26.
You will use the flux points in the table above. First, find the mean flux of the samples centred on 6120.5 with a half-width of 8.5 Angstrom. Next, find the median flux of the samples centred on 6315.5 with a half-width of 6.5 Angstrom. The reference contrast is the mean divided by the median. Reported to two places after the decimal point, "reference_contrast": 1.03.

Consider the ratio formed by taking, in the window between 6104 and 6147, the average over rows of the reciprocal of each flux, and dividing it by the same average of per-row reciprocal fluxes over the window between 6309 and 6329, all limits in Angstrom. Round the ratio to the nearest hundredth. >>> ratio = 1.02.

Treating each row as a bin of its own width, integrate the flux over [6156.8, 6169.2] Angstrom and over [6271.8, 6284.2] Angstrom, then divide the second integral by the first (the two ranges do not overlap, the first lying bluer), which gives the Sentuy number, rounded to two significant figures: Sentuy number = 0.89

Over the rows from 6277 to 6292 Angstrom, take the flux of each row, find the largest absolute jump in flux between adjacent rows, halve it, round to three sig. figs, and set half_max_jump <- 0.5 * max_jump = 0.118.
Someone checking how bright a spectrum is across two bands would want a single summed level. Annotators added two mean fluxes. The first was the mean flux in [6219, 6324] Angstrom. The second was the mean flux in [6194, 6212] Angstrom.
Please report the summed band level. 12.9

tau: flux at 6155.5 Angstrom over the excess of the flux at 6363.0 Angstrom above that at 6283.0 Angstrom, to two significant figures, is 24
